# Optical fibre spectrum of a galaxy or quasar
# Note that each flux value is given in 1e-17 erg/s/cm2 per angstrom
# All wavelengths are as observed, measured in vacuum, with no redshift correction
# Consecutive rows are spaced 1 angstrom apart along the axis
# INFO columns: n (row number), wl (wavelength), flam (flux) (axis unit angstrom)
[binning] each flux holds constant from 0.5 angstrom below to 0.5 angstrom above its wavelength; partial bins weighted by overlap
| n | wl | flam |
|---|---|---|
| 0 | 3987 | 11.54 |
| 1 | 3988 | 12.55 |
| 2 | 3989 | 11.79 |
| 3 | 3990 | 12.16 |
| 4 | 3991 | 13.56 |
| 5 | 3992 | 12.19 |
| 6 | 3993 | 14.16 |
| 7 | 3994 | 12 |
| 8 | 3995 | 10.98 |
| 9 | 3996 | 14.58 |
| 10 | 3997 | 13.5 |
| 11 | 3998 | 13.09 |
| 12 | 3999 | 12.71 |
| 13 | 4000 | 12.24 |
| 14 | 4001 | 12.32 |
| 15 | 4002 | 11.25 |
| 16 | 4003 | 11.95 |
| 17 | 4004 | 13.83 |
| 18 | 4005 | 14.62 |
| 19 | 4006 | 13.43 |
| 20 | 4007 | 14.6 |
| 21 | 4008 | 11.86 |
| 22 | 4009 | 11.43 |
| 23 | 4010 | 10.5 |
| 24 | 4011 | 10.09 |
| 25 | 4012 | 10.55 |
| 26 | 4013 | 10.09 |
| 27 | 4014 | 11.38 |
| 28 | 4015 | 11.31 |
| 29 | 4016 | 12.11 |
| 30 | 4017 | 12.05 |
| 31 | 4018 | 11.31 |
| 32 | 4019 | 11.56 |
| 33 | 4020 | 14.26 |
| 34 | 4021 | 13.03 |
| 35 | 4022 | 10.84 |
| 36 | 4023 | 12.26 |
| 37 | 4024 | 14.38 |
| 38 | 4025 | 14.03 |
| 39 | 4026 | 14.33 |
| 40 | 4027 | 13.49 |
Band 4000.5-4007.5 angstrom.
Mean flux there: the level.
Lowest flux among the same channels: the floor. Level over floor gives 1.17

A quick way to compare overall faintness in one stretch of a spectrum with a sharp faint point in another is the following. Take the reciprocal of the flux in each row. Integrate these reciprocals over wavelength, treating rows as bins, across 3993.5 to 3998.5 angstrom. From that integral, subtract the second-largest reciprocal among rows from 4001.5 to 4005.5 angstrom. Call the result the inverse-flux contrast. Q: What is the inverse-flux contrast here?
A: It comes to 0.31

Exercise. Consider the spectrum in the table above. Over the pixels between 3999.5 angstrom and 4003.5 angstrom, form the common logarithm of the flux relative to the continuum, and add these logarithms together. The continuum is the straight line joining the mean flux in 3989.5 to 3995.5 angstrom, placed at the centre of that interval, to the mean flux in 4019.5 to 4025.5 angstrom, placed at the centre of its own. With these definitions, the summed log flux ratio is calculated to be -0.11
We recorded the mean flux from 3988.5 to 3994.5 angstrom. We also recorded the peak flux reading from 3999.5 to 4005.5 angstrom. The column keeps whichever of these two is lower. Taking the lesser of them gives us 12.64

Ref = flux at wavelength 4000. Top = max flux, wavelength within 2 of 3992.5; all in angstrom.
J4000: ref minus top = -1.9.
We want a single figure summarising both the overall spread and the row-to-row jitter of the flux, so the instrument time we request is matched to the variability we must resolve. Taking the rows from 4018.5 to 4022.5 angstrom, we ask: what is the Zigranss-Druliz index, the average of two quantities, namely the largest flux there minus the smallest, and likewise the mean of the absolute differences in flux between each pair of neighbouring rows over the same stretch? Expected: 2.7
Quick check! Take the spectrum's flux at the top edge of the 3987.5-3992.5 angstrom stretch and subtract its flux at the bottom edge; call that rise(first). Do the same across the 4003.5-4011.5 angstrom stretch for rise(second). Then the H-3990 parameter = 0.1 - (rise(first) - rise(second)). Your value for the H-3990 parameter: -3.3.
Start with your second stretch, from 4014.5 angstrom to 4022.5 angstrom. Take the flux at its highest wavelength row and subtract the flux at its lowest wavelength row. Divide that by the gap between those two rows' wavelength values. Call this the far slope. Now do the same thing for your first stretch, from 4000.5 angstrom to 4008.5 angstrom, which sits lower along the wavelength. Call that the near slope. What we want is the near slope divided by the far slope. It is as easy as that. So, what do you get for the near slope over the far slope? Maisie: 1.0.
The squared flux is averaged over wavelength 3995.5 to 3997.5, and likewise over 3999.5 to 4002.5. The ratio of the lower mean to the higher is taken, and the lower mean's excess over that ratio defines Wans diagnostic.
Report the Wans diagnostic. 196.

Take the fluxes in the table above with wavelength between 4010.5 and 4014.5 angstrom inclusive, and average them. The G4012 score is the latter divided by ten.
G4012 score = 1.05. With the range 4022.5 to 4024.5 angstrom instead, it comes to 1.33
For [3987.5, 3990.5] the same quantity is 1.22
